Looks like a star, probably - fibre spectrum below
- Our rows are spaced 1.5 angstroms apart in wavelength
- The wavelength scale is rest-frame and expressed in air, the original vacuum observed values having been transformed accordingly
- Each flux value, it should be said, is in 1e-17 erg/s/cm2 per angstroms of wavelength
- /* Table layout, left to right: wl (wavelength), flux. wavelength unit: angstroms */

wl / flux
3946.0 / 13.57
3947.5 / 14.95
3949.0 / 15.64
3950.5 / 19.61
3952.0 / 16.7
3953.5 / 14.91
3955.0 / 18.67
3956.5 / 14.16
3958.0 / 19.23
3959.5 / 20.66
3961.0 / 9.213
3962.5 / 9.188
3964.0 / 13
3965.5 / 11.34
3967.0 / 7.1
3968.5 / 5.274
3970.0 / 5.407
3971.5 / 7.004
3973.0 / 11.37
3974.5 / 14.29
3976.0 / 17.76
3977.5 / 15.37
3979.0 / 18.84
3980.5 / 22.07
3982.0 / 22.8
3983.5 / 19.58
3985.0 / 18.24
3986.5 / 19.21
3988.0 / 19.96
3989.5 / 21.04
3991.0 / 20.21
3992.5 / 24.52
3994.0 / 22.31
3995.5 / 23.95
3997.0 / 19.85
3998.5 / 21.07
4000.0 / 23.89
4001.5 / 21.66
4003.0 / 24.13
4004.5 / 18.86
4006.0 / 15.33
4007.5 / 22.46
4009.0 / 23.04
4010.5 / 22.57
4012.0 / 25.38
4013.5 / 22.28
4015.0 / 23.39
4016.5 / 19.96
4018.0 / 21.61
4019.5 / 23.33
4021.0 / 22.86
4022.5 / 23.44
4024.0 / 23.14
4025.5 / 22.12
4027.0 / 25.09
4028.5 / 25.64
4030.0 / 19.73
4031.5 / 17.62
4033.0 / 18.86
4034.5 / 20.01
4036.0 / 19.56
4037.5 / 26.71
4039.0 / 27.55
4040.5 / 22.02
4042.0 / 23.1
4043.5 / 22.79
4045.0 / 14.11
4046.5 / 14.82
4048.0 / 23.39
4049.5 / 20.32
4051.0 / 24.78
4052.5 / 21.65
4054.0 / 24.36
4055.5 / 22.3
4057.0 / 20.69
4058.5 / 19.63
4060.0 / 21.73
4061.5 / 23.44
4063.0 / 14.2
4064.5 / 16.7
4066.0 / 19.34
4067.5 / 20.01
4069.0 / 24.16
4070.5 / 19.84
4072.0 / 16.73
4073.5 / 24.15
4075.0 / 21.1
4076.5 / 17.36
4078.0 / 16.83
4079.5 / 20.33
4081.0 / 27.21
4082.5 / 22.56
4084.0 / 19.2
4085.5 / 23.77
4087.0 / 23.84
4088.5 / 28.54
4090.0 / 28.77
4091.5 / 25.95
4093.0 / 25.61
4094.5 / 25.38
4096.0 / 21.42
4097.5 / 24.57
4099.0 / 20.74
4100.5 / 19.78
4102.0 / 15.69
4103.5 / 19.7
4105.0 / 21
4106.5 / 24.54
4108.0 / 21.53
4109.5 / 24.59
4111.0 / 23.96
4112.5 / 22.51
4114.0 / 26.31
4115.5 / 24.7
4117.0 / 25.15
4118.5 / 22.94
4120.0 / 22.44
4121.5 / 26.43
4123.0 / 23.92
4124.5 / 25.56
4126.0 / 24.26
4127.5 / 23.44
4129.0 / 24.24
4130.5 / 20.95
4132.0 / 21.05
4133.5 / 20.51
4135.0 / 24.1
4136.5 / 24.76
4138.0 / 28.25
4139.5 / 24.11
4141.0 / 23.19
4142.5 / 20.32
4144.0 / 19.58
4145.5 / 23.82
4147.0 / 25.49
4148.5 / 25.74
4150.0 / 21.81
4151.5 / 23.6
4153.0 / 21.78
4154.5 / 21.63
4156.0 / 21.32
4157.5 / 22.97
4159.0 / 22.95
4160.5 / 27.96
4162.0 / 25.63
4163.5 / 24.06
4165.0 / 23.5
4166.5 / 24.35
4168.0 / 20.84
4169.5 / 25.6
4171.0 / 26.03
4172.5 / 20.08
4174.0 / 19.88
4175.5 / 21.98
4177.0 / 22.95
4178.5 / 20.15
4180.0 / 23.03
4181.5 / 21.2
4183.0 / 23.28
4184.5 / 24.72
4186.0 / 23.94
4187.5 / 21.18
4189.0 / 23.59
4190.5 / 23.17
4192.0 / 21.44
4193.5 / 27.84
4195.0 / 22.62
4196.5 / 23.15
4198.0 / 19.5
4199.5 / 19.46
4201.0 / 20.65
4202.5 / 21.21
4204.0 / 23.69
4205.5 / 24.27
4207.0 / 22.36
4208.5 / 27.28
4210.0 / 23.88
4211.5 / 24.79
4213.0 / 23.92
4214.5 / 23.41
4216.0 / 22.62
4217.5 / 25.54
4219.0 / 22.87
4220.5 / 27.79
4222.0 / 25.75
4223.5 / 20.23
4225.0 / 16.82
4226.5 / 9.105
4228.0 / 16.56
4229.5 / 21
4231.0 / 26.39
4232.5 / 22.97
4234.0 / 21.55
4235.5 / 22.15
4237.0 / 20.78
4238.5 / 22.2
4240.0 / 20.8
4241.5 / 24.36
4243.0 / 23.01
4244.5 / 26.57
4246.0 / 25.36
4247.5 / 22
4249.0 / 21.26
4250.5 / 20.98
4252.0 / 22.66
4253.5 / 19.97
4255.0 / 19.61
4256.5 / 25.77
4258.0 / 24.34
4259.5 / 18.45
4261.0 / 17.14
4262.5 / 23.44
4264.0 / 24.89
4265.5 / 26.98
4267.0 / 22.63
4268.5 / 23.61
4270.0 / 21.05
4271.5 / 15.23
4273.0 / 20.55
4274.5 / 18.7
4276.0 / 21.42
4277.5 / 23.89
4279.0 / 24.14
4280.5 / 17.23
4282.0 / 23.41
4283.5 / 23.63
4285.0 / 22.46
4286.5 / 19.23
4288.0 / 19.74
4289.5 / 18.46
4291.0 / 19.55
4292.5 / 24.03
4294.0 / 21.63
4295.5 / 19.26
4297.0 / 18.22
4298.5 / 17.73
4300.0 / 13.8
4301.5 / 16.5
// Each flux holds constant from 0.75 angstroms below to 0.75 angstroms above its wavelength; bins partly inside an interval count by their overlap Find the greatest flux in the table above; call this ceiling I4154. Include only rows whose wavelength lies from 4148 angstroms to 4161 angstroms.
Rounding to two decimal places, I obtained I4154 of 27.96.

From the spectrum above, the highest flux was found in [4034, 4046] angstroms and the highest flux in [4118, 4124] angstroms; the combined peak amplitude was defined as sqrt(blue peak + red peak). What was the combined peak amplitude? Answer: 7.35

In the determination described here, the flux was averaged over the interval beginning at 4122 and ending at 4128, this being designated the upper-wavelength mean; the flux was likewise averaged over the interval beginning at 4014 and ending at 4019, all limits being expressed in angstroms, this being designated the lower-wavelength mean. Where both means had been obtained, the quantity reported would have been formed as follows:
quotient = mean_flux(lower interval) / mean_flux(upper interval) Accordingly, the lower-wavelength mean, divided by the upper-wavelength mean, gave 0.89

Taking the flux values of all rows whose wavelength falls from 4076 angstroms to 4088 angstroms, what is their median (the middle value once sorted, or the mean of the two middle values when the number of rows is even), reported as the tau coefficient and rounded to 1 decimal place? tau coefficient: 21.4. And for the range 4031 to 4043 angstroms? 21.0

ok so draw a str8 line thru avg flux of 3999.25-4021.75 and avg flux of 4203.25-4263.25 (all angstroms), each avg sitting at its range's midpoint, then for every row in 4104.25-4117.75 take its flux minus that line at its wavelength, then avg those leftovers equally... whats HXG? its 1.6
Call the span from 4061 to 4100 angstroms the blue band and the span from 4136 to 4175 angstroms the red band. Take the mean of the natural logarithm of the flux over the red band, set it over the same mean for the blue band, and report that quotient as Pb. 1.02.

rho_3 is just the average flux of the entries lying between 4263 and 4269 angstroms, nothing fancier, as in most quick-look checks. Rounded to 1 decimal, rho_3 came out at 24.5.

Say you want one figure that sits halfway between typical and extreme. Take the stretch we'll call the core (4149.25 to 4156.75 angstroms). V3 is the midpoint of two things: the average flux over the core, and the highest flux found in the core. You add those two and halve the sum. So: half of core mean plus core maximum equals 22.8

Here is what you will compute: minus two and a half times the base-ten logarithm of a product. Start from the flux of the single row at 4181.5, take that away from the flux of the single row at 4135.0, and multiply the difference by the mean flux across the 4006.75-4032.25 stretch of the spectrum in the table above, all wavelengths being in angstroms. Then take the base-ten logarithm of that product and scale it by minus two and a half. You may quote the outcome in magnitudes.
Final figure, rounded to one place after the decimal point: -4.5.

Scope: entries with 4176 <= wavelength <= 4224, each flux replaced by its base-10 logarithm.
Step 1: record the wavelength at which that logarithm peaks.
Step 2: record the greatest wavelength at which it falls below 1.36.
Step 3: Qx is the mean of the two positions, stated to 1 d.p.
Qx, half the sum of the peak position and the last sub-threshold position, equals 4208.5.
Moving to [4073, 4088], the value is 4082.5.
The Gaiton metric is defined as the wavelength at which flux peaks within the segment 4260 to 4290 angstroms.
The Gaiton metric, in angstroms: 4265.5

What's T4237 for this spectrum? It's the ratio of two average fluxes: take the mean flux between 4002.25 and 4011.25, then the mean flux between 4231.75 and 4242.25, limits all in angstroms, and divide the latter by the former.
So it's 1.05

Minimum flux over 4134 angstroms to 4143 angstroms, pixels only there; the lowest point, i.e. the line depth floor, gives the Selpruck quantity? 20.32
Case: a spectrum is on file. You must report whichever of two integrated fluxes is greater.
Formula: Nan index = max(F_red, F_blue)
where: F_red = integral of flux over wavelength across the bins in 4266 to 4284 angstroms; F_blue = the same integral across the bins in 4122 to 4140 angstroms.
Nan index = 428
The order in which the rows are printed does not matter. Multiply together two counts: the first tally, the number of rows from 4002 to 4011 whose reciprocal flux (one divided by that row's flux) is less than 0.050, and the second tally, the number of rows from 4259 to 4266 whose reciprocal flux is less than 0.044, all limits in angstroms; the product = 12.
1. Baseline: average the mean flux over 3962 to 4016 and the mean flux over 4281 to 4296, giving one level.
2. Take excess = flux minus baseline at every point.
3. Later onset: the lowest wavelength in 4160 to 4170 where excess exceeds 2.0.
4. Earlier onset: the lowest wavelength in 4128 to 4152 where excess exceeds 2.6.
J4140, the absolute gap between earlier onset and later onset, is 31.5 angstroms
